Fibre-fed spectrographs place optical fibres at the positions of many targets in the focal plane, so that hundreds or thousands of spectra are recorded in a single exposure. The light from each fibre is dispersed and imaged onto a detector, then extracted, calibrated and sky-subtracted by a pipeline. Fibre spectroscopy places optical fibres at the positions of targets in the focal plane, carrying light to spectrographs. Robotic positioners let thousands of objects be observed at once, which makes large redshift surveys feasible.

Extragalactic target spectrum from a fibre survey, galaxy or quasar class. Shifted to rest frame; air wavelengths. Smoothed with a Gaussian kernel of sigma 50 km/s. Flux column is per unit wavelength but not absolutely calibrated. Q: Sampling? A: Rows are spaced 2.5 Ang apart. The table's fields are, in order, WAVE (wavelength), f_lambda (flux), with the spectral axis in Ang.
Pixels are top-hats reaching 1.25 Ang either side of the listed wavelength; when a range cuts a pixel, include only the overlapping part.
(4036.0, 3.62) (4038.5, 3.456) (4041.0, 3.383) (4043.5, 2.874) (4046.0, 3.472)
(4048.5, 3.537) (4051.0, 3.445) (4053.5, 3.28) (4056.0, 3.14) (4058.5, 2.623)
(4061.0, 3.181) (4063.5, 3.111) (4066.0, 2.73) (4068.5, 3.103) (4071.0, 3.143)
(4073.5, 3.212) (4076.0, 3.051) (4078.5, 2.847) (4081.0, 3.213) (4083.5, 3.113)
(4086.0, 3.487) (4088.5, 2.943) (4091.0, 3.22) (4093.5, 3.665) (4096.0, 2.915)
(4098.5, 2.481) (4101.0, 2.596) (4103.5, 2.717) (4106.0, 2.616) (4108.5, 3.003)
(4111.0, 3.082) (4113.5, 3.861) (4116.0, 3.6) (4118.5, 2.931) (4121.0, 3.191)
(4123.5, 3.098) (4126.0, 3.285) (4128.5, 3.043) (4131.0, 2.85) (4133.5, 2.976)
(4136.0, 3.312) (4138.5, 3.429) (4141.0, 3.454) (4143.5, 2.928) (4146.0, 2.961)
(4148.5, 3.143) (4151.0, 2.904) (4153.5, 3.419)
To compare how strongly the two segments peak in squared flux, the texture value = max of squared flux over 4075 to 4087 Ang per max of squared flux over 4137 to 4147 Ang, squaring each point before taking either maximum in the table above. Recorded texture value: 1.0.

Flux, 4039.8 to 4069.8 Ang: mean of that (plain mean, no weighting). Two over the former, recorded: 0.634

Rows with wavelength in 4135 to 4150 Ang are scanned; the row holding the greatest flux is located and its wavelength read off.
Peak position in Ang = 4141.0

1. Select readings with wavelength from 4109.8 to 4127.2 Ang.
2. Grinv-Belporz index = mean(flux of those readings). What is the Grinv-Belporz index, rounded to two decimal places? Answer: 3.29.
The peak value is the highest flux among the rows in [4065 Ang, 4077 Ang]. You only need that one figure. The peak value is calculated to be 3.212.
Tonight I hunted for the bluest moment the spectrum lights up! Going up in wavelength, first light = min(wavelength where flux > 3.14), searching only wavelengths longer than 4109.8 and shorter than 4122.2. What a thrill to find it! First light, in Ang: 4113.5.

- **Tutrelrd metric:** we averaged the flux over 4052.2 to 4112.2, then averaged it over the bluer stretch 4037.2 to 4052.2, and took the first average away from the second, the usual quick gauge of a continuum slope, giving 0.34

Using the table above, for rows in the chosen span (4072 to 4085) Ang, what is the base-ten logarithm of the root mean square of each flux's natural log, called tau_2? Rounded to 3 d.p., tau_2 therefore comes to 0.052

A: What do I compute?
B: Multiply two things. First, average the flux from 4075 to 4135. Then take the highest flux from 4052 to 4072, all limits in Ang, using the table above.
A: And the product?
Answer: 10.1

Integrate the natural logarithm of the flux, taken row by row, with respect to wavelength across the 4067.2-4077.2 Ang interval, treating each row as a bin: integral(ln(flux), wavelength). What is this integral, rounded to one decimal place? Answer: 11.4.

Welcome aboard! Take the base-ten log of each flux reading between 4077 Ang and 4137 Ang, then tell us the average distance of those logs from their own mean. 0.036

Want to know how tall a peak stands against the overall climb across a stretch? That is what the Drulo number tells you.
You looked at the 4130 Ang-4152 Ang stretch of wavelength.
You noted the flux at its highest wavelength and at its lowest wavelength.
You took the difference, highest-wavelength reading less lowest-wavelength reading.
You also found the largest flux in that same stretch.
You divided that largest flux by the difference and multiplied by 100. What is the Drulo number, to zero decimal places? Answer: 6396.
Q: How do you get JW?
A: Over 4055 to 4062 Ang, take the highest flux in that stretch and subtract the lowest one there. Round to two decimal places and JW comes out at 0.56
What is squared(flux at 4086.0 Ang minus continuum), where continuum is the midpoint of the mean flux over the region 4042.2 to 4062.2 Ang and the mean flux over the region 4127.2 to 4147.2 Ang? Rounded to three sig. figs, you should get 0.109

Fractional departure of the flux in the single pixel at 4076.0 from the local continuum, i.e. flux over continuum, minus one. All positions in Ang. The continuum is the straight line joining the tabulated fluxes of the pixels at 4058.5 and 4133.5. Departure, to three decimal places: 0.128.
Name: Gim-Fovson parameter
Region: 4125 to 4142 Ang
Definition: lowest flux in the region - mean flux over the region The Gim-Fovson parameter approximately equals -0.34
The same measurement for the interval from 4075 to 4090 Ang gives -0.26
